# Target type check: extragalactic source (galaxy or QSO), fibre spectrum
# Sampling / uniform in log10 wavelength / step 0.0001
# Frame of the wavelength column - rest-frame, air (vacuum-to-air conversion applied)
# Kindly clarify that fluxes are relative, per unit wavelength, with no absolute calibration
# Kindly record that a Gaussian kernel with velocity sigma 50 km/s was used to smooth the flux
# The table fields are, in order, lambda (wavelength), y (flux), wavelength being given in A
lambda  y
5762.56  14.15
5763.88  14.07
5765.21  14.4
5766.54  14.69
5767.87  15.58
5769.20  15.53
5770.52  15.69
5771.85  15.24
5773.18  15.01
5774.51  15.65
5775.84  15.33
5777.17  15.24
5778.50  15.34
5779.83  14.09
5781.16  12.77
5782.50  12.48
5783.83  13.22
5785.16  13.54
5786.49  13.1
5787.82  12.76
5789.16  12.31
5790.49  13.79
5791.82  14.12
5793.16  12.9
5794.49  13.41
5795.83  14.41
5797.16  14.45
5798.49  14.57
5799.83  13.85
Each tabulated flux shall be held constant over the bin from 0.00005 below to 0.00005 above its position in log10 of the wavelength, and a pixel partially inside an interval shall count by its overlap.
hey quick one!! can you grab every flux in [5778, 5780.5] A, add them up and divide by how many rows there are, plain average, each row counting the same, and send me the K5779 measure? 14.7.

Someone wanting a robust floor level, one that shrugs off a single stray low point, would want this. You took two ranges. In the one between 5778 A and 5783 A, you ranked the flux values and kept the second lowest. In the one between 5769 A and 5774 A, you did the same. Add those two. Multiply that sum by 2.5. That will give 70.0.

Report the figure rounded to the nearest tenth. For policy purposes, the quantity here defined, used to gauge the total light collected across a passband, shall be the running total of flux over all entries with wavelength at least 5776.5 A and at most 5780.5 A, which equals 44.7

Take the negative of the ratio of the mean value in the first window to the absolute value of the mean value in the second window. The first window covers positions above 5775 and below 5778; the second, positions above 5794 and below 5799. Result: -1.08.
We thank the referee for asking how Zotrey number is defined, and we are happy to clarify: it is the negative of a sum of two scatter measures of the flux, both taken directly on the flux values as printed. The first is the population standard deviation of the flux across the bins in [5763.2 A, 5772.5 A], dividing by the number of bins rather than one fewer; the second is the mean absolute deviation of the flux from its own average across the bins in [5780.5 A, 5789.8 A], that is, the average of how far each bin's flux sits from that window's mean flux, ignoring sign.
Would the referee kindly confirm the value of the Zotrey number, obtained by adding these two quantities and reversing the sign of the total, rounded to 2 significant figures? -0.94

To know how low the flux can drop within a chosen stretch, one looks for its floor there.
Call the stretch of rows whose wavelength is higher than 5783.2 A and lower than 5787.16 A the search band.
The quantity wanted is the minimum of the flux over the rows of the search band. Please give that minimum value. 13.1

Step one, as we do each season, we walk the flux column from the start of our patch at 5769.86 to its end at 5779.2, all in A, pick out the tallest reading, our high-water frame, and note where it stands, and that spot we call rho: 5770.52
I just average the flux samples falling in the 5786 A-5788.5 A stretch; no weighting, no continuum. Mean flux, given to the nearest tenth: 12.9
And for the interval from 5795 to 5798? 14.4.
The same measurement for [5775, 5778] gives 15.3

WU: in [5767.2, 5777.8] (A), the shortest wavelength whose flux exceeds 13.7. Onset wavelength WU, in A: 5767.87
